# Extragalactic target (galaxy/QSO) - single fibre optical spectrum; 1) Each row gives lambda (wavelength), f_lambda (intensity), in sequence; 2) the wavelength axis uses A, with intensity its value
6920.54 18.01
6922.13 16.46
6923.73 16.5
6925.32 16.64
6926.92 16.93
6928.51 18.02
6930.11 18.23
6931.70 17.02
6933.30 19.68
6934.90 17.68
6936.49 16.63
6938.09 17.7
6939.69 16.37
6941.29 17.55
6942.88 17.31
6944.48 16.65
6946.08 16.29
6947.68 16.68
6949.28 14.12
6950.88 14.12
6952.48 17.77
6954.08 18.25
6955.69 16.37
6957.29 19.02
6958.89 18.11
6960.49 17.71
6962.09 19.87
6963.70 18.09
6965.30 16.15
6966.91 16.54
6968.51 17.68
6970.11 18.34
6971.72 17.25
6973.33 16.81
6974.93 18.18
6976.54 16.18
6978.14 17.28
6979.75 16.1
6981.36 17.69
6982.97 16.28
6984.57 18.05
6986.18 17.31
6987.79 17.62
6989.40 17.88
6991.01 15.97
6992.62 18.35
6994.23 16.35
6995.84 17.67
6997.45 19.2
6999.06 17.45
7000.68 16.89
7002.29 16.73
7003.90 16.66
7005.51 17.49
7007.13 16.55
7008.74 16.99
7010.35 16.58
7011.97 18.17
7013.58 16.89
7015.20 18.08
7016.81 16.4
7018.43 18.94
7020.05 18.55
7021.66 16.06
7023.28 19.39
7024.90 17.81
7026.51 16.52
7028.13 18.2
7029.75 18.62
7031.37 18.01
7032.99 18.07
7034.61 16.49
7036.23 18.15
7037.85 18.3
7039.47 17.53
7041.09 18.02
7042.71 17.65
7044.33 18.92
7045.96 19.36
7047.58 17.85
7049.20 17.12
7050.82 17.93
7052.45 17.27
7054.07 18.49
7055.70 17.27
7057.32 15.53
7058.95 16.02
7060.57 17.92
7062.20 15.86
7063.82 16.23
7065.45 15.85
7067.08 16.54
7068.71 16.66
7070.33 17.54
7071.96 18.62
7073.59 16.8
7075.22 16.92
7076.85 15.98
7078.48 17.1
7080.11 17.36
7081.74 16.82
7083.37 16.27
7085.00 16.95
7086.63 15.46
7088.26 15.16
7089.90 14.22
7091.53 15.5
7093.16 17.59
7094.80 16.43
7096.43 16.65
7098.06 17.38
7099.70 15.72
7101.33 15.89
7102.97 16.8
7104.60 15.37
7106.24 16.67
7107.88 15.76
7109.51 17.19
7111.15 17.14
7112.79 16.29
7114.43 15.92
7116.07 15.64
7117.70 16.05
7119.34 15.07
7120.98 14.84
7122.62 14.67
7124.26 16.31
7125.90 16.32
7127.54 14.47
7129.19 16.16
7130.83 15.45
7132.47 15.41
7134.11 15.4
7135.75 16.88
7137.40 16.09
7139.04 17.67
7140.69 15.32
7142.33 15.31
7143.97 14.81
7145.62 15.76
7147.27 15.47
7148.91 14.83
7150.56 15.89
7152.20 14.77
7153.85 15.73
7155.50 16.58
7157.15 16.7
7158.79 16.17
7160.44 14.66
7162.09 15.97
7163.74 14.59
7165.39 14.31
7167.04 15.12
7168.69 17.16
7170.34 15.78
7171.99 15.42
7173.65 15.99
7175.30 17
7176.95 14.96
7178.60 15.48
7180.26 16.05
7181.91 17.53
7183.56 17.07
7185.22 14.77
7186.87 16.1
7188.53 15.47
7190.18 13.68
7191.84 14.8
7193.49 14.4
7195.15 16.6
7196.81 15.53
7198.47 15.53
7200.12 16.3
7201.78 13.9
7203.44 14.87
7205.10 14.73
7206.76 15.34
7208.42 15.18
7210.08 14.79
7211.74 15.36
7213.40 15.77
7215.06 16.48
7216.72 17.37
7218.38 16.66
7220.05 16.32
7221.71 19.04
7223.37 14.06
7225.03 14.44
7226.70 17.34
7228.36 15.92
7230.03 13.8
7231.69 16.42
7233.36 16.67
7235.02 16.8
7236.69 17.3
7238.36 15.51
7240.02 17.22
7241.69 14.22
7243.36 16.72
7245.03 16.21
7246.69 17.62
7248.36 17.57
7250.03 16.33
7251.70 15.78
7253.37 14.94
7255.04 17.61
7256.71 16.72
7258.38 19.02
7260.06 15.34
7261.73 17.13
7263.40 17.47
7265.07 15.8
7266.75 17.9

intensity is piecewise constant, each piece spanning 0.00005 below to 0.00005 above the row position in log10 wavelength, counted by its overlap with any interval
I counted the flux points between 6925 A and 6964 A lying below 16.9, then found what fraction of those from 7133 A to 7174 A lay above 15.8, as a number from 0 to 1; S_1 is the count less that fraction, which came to 8.6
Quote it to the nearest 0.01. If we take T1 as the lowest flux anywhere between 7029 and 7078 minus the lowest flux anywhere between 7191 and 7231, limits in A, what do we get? 1.73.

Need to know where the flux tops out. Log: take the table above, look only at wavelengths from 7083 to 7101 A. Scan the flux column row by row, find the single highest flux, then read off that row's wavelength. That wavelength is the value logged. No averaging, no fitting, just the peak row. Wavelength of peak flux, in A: 7093.16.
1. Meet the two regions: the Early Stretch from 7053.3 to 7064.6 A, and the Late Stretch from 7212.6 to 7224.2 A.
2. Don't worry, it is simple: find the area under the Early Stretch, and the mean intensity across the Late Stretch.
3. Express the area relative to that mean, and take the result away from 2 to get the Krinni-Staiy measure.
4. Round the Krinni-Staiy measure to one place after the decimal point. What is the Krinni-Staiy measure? -9.5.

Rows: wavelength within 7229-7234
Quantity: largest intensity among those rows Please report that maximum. 16.67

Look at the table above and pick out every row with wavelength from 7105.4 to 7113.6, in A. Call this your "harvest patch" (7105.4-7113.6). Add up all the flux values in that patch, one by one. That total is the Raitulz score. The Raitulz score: 83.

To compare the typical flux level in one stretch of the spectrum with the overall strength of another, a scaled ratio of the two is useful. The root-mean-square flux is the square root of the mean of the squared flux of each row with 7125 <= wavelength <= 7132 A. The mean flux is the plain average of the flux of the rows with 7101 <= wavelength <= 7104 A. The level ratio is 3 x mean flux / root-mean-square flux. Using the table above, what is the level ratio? 3.14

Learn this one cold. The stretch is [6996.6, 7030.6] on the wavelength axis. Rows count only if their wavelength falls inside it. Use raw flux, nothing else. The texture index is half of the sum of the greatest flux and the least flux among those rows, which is 17.7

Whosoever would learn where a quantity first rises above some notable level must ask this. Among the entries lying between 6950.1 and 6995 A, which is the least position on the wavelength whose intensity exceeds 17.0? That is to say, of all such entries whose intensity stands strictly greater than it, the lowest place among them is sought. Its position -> 6952.48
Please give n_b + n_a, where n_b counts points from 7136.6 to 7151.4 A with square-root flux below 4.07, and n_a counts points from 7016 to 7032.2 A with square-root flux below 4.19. 11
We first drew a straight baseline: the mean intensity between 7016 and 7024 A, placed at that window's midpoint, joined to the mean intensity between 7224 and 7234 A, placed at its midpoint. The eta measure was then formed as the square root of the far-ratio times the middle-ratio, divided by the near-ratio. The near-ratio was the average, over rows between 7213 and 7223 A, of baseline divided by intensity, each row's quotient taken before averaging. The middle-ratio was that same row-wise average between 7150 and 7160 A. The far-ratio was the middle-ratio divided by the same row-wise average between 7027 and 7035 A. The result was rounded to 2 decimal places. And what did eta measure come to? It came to 1.10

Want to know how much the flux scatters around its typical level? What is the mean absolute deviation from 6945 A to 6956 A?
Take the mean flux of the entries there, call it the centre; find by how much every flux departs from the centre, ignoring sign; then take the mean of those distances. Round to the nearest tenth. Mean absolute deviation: 1.2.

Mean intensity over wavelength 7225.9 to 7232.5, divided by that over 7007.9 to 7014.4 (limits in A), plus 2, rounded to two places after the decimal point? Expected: 2.92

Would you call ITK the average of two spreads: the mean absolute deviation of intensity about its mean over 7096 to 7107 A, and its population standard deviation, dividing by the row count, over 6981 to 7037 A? 0.75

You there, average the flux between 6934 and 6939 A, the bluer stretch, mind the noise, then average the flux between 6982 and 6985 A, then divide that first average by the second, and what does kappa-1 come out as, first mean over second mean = 1.01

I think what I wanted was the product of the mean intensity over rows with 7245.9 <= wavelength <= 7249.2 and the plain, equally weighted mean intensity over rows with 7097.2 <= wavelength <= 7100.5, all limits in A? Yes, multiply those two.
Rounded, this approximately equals 291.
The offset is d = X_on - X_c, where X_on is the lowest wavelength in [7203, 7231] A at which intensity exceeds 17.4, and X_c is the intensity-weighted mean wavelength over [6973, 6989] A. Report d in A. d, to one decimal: 241.1 A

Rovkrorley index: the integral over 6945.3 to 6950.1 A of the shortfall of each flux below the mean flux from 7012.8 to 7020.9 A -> 10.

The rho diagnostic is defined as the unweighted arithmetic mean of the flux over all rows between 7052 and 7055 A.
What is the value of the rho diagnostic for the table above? 17.9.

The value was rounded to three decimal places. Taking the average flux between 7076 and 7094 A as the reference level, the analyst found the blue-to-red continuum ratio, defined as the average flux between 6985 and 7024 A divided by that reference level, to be 1.074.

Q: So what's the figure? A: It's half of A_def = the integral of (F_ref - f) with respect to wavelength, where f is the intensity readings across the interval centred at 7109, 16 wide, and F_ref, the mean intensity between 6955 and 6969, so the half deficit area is 12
